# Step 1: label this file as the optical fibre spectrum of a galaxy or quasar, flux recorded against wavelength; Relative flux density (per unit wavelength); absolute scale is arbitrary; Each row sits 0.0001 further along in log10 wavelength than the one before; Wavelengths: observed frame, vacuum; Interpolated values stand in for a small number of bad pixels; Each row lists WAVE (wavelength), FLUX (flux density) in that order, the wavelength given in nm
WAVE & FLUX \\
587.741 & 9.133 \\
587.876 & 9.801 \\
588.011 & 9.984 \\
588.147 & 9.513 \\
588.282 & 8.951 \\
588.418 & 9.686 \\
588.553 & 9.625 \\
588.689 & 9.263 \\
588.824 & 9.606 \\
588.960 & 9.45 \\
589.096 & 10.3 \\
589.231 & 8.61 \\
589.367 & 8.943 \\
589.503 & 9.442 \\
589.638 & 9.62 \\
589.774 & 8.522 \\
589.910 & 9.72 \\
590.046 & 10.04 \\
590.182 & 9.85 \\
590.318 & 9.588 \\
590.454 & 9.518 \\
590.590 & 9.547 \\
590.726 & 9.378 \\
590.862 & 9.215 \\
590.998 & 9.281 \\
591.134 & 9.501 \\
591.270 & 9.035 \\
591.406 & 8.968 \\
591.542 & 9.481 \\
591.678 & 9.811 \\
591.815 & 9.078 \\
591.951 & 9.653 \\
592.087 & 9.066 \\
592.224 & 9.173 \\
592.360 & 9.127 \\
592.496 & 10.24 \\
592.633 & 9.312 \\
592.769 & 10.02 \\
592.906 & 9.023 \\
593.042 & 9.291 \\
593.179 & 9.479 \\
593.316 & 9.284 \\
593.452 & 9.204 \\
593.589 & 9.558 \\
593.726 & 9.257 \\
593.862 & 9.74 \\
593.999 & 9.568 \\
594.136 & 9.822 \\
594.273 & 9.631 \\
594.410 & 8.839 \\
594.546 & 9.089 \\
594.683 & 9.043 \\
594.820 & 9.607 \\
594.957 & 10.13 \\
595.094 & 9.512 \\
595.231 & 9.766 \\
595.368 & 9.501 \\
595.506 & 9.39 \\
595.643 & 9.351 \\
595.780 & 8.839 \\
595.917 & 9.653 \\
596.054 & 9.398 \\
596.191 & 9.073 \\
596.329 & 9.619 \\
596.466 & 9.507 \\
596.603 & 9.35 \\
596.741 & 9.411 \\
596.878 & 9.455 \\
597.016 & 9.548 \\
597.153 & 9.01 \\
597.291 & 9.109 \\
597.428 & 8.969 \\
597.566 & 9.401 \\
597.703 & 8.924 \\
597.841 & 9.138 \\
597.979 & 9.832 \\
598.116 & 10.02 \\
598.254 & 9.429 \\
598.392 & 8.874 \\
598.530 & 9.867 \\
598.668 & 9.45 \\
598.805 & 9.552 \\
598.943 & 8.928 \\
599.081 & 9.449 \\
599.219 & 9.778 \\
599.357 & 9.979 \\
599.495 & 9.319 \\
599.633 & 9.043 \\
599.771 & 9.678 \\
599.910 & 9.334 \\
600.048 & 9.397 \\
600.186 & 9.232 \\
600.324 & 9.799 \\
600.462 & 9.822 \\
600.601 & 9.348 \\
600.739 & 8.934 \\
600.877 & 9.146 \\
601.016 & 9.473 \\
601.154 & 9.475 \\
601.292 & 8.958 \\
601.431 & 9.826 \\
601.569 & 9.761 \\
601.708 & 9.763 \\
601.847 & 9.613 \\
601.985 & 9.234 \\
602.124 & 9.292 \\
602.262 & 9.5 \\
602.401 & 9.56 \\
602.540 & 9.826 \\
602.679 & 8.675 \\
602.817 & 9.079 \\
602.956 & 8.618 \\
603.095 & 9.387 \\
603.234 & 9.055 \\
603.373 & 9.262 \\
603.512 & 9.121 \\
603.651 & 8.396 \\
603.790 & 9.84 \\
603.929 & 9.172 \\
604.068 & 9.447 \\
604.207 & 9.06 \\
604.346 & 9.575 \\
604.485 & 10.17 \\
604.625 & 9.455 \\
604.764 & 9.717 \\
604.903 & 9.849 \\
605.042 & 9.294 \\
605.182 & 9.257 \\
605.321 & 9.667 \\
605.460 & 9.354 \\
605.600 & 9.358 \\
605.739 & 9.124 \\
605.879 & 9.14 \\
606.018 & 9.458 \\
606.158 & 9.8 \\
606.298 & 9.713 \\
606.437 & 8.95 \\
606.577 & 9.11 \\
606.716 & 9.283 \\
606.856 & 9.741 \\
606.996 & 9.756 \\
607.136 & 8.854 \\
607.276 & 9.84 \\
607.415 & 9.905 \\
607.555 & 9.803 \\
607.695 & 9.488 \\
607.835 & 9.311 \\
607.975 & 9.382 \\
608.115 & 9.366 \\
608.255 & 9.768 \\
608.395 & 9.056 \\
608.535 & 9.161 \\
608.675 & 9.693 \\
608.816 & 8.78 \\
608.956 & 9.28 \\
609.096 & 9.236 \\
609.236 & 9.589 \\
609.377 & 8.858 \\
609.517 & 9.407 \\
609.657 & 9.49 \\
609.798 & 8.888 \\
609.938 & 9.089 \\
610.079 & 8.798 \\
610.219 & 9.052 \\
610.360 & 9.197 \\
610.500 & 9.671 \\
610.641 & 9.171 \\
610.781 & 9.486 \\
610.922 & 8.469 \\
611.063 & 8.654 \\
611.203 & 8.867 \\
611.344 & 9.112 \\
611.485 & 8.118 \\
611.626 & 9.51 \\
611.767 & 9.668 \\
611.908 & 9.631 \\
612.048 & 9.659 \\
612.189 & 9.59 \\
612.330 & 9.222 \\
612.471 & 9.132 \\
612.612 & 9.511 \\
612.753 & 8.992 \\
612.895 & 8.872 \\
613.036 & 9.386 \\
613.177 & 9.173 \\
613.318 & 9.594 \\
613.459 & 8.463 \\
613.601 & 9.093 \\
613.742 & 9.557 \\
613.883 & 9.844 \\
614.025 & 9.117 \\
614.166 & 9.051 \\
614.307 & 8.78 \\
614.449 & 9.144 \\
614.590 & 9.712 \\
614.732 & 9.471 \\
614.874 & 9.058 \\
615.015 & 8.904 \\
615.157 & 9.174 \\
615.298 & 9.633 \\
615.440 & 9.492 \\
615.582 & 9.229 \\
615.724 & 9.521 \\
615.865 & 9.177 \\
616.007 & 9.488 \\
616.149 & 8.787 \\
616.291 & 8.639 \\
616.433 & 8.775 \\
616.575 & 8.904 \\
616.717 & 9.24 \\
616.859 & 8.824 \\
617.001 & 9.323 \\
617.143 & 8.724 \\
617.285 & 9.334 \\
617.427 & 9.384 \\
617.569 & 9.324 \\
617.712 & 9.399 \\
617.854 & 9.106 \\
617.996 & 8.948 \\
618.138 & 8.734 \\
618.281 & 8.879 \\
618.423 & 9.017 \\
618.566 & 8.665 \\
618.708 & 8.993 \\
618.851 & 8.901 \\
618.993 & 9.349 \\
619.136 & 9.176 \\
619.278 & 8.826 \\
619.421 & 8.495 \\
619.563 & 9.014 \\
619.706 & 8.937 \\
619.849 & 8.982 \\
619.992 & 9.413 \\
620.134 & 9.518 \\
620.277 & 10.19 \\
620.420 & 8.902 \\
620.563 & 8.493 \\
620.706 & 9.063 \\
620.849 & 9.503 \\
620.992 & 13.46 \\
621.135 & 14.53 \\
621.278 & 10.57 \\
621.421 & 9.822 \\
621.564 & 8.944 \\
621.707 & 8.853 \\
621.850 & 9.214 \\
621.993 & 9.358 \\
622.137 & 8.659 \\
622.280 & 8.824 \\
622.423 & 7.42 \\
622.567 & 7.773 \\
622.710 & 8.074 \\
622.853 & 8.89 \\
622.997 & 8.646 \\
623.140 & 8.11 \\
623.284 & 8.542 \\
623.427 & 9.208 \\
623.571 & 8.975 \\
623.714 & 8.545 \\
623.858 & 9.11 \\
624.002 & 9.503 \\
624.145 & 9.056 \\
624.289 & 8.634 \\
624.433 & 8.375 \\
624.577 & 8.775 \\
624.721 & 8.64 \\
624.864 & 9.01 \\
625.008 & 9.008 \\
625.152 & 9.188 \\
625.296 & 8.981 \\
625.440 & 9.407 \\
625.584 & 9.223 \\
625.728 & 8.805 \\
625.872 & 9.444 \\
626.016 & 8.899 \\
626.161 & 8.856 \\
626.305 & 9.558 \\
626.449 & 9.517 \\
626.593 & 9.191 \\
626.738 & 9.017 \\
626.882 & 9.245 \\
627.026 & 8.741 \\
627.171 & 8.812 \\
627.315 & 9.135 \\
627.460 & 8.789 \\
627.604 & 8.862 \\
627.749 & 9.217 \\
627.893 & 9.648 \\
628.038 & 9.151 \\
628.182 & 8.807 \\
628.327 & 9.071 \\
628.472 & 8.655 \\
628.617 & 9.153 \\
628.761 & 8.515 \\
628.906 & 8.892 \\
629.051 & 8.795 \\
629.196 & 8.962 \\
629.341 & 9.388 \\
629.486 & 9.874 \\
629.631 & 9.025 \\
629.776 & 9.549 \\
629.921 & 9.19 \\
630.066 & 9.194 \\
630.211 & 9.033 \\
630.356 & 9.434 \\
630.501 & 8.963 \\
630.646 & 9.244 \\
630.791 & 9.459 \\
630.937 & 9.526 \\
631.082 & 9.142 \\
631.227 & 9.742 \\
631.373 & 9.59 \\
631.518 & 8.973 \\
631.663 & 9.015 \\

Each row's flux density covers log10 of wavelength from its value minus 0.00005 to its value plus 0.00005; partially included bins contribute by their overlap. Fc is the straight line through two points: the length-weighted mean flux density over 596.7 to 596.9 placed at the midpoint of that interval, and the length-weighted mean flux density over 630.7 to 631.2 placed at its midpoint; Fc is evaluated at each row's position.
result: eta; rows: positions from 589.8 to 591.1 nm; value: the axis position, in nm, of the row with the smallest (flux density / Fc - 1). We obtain 590.862 nm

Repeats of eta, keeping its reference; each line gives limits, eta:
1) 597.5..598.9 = 598.392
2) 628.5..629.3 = 628.761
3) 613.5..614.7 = 614.307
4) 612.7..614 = 613.459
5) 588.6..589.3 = 589.231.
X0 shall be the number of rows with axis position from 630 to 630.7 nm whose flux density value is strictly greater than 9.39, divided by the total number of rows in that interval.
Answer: 0.20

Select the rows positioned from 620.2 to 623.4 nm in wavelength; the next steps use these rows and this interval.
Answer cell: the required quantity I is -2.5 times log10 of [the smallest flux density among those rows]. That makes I -2.18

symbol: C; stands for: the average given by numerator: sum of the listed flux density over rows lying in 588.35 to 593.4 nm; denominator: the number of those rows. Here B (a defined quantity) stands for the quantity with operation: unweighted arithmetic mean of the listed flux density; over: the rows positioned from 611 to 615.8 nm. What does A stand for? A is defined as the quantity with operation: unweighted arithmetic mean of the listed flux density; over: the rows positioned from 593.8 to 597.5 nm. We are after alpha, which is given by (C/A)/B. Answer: 0.109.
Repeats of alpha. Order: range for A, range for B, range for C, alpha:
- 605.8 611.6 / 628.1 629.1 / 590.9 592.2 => 0.114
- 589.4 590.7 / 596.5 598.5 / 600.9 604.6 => 0.105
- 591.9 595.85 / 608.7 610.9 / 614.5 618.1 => 0.106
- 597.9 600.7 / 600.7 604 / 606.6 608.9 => 0.107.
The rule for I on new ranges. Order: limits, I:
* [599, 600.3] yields -2.39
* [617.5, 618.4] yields -2.35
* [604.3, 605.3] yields -2.42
